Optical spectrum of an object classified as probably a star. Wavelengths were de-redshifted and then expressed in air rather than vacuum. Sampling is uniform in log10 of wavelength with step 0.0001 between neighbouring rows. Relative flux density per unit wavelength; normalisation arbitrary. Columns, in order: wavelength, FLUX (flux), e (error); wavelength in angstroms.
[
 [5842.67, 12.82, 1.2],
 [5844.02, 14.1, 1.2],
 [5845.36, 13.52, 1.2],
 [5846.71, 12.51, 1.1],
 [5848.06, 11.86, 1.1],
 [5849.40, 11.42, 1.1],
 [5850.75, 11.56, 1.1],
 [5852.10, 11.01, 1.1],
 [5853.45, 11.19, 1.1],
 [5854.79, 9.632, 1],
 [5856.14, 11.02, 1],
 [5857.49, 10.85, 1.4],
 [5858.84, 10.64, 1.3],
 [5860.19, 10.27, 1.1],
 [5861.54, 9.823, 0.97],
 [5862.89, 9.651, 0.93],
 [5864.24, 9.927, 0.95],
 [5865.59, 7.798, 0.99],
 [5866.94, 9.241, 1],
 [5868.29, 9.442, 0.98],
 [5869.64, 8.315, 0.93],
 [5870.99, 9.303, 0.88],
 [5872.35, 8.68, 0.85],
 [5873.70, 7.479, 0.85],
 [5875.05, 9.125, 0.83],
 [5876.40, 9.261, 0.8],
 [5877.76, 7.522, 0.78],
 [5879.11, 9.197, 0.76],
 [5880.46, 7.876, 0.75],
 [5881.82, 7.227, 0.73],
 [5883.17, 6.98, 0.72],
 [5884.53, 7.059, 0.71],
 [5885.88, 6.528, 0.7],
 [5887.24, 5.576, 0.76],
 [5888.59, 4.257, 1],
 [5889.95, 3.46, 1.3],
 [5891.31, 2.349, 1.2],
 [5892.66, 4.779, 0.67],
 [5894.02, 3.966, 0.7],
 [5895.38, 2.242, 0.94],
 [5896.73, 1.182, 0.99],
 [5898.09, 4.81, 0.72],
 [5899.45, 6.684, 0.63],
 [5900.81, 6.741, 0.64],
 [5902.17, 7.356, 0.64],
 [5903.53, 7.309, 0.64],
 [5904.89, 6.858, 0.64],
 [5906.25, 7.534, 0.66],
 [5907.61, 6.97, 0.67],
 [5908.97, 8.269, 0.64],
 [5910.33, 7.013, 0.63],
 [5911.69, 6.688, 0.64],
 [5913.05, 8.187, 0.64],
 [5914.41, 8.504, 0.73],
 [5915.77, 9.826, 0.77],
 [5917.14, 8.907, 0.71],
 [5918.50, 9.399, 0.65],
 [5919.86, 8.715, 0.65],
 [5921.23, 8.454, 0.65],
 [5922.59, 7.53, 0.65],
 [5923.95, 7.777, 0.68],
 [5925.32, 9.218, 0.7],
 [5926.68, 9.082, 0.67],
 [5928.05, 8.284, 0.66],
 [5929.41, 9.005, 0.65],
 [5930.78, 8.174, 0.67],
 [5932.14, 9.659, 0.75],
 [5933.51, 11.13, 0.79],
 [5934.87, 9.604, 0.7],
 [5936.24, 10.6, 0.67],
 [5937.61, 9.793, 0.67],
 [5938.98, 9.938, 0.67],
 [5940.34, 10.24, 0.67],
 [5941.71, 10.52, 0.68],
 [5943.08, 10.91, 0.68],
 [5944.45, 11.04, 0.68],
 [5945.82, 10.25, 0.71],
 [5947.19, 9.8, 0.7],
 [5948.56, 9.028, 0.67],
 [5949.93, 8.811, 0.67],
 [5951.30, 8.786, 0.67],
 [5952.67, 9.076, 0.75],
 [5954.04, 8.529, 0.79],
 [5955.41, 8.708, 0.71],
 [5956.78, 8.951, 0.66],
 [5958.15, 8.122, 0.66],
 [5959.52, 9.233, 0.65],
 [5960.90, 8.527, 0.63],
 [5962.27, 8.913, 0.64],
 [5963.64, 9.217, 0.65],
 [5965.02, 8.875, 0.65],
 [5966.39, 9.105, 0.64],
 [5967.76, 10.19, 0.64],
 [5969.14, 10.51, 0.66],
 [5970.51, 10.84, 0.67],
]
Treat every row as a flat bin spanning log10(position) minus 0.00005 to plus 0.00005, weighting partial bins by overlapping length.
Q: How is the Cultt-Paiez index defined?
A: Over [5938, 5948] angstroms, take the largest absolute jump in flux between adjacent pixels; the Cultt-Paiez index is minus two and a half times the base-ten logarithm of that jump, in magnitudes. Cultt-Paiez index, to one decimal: 0.3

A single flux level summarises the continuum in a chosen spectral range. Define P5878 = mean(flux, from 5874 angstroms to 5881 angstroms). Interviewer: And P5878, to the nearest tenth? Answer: 8.6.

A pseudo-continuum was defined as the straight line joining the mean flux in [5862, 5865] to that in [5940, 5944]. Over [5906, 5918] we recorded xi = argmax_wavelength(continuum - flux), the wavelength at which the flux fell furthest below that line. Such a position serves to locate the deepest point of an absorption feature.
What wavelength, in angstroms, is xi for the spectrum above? 5911.69 angstroms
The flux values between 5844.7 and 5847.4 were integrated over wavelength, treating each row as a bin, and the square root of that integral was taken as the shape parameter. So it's 5.9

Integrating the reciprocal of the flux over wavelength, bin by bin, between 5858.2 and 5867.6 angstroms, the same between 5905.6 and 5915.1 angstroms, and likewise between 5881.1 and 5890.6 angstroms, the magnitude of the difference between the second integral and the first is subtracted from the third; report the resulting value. 1.5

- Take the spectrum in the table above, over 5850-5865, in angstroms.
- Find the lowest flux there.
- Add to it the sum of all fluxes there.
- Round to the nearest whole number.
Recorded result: 125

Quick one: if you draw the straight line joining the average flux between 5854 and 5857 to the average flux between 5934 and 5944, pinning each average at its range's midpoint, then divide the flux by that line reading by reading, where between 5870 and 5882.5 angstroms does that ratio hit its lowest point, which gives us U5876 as 5881.82 angstroms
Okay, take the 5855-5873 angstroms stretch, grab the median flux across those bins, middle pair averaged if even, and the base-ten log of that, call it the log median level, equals 0.98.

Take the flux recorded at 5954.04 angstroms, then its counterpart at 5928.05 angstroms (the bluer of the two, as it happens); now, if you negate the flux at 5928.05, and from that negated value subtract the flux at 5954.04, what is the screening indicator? -16.8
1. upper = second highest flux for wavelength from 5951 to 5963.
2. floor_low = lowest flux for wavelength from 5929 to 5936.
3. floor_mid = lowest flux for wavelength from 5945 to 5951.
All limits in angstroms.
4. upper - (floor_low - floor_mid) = 10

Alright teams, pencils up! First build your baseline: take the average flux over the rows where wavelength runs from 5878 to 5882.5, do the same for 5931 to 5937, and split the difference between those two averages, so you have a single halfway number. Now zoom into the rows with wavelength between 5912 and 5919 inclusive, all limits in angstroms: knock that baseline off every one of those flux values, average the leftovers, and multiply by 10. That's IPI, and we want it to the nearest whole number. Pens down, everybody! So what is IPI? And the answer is -2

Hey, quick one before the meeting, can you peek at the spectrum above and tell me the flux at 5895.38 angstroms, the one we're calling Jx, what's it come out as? 2.242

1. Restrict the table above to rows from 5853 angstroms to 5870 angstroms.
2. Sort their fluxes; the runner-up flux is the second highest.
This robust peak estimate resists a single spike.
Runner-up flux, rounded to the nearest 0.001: 11.020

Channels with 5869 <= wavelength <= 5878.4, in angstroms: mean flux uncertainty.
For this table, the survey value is 0.85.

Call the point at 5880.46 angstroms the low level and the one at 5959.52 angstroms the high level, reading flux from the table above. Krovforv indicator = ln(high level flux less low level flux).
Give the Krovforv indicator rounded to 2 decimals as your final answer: 0.31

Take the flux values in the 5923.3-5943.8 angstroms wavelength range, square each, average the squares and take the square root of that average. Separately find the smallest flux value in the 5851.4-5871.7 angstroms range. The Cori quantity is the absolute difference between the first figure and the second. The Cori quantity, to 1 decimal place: 1.8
